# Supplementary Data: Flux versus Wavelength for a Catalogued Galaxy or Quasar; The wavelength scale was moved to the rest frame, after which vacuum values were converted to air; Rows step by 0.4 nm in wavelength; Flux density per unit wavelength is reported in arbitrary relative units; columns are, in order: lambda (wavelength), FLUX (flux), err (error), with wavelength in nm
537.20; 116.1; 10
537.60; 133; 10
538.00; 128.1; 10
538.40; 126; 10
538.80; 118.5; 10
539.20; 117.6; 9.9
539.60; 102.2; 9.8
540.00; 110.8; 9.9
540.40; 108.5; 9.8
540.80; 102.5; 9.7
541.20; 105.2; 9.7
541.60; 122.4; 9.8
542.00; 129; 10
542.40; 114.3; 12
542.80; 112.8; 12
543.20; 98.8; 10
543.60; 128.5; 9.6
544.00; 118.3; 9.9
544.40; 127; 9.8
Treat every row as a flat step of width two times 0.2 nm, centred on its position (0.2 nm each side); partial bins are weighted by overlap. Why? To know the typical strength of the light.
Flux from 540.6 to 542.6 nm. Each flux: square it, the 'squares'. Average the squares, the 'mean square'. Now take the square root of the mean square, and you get 115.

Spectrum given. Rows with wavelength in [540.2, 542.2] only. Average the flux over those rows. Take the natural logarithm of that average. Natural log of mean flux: 4.73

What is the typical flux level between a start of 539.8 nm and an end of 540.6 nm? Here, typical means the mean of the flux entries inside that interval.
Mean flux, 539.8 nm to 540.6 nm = 110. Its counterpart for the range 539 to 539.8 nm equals 110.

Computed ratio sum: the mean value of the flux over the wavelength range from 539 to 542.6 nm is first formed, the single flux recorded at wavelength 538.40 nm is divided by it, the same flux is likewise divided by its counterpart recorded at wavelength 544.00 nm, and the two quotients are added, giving 2.19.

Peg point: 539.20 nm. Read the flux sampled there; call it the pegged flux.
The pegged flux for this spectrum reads 117.6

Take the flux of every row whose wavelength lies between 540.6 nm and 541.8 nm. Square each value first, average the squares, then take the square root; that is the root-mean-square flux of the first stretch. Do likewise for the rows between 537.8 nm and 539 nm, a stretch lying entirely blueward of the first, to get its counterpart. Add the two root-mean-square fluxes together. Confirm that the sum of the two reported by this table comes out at 235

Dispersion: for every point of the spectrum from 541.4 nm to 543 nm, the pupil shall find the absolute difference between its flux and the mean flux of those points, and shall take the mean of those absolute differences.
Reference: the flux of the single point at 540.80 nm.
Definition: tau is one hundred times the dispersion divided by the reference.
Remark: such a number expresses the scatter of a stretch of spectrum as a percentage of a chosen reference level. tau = 5.9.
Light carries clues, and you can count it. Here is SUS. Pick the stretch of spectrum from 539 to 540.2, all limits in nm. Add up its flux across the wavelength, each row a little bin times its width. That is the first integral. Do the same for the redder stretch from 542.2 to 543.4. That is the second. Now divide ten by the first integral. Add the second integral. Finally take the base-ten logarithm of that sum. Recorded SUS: 2.12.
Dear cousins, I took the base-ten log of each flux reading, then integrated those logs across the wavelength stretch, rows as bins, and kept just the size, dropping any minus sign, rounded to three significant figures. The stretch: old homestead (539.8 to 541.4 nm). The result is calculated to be 3.25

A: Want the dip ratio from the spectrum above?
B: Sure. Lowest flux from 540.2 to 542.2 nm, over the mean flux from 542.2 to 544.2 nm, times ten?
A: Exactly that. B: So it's 8.9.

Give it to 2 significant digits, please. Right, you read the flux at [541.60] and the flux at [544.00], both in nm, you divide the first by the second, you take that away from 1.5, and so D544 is 0.47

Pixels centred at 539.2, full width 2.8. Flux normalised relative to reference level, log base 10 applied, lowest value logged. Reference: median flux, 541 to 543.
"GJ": -0.049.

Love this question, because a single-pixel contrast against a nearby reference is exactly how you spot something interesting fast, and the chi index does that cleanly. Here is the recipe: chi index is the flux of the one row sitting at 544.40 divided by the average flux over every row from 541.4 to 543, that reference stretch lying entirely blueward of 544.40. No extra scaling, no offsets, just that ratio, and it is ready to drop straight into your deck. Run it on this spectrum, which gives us 1.06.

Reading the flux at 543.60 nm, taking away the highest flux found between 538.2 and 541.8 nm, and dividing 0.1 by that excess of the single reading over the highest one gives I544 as 0.040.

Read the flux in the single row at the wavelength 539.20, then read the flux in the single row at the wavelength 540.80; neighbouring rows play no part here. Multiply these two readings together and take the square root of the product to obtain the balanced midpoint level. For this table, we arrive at 110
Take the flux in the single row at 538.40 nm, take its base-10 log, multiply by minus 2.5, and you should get -5.25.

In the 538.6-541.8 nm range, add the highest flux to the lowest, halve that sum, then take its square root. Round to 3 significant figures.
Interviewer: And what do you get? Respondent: 10.6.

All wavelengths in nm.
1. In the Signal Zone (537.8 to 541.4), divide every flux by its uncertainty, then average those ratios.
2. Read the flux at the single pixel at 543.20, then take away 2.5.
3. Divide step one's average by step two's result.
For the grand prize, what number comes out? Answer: 0.119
